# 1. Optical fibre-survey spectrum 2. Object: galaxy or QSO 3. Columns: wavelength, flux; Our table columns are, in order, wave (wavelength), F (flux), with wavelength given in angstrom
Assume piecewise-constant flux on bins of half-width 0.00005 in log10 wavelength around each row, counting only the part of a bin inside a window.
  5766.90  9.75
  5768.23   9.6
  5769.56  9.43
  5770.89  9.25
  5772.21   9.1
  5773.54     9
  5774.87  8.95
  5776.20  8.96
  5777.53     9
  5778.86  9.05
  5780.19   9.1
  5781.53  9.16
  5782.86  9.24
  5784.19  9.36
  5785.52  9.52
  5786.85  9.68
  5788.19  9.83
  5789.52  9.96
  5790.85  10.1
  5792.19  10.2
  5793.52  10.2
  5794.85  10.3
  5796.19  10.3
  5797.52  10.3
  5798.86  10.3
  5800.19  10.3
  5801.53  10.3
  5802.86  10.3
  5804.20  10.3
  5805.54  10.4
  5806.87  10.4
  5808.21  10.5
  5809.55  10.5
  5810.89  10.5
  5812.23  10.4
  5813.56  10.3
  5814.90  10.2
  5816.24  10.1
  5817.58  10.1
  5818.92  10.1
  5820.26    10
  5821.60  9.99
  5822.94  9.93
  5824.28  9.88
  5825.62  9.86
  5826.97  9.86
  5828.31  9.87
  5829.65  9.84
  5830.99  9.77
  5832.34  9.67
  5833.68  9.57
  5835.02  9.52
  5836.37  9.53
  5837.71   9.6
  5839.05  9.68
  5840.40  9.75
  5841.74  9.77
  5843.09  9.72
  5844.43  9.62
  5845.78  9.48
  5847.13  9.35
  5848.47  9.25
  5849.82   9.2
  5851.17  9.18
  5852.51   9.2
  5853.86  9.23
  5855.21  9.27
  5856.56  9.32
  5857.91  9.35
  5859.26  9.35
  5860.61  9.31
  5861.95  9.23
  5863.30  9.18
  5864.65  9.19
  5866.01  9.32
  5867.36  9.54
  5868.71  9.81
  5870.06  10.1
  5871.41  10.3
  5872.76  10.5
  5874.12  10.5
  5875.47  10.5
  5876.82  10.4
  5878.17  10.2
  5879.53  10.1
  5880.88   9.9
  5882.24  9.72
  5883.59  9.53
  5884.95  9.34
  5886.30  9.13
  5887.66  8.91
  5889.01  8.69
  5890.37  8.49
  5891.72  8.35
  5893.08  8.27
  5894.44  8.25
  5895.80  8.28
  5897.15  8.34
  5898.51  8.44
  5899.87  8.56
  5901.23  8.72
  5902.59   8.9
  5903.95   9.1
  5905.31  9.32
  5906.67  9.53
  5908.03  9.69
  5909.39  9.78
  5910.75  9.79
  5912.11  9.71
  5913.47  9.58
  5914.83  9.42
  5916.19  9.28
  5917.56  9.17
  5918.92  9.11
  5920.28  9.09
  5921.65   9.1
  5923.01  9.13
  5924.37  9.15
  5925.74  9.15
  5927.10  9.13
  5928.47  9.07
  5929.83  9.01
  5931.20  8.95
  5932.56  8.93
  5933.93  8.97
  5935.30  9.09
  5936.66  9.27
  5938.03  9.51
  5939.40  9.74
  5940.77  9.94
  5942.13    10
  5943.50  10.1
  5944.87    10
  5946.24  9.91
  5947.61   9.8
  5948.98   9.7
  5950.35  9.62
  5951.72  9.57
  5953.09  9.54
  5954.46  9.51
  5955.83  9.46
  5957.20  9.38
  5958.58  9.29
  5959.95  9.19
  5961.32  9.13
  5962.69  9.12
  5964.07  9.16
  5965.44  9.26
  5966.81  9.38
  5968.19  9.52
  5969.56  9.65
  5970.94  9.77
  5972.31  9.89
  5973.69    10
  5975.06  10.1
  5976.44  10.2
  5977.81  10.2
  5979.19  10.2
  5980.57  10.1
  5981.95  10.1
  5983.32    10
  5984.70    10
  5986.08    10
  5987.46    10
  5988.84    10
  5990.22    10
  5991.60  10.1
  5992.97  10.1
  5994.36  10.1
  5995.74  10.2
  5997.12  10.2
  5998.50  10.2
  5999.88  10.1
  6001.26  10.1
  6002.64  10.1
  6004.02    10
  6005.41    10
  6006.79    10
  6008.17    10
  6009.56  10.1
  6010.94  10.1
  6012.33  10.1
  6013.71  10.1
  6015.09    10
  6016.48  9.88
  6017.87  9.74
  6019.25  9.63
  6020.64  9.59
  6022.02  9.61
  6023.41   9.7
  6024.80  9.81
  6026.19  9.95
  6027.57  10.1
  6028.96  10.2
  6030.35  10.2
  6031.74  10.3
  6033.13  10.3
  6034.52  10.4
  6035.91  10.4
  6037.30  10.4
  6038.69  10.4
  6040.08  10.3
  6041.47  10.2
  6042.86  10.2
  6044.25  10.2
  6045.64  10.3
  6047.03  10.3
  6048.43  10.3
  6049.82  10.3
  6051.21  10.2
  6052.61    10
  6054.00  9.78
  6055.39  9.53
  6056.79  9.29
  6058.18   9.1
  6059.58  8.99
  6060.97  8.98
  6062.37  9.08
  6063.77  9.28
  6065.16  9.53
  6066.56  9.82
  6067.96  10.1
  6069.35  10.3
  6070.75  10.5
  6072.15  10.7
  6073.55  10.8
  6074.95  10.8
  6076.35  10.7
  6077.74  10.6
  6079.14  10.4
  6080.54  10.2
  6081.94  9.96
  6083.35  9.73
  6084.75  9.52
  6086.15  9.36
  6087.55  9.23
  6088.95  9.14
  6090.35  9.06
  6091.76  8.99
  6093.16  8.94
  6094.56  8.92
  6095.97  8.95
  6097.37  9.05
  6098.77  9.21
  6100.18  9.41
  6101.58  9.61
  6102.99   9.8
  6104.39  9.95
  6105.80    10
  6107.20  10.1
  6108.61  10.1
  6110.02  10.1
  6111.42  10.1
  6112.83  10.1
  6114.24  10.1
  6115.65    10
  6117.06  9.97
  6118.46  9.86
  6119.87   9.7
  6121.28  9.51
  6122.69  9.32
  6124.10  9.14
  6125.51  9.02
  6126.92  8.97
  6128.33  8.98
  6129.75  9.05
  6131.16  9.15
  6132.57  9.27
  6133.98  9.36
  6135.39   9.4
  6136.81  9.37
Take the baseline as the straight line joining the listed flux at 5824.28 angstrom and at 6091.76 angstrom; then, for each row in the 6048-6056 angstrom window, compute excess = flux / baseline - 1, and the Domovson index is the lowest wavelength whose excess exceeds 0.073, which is 6048.43 angstrom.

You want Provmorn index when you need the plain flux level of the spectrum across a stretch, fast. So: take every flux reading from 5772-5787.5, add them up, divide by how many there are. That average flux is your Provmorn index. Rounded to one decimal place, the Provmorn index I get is 9.2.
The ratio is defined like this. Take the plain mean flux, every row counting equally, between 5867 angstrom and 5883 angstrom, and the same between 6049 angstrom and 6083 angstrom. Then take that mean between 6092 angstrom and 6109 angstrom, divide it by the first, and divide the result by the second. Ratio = 0.094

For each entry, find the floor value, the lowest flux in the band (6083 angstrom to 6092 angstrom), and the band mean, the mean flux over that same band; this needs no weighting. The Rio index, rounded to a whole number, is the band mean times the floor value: 84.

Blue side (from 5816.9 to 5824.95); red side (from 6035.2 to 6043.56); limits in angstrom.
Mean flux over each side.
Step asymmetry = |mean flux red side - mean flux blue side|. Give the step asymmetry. 0.32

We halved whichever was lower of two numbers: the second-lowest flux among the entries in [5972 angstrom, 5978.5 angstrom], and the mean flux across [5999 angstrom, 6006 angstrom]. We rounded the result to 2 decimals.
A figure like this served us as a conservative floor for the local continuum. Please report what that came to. 5.00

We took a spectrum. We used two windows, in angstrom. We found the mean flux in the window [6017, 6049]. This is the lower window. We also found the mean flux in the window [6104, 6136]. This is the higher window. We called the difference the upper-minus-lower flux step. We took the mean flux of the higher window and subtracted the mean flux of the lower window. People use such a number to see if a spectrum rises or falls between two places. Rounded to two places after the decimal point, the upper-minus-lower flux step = -0.49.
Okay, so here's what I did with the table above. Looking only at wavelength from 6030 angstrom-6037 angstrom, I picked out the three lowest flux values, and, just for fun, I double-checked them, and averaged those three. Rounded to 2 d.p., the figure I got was 10.27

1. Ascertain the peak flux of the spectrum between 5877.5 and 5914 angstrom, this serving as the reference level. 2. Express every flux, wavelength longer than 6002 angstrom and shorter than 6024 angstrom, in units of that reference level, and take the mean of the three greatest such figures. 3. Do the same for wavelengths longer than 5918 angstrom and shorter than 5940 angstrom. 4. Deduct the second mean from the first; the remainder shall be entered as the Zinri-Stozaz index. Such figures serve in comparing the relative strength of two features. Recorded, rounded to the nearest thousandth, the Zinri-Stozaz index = 0.058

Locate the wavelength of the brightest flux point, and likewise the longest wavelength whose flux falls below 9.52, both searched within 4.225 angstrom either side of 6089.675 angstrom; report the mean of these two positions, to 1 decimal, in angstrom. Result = 6089.7 angstrom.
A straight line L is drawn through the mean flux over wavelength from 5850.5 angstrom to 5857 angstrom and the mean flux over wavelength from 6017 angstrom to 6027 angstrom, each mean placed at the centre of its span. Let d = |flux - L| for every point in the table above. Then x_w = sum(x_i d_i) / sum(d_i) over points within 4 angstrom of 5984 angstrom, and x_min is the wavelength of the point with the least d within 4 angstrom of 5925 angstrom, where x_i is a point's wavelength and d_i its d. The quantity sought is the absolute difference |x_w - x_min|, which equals 59.4 angstrom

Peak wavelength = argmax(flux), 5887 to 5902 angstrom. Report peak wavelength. 5887.66 angstrom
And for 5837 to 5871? 5870.06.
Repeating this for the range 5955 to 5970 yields 5969.56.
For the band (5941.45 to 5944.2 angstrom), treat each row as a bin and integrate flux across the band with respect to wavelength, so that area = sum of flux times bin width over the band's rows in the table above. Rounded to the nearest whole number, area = 28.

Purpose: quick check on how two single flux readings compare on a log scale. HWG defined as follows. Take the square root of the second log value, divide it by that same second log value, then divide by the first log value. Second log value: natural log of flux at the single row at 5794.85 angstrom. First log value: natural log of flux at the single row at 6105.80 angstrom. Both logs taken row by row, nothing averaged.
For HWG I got 0.284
